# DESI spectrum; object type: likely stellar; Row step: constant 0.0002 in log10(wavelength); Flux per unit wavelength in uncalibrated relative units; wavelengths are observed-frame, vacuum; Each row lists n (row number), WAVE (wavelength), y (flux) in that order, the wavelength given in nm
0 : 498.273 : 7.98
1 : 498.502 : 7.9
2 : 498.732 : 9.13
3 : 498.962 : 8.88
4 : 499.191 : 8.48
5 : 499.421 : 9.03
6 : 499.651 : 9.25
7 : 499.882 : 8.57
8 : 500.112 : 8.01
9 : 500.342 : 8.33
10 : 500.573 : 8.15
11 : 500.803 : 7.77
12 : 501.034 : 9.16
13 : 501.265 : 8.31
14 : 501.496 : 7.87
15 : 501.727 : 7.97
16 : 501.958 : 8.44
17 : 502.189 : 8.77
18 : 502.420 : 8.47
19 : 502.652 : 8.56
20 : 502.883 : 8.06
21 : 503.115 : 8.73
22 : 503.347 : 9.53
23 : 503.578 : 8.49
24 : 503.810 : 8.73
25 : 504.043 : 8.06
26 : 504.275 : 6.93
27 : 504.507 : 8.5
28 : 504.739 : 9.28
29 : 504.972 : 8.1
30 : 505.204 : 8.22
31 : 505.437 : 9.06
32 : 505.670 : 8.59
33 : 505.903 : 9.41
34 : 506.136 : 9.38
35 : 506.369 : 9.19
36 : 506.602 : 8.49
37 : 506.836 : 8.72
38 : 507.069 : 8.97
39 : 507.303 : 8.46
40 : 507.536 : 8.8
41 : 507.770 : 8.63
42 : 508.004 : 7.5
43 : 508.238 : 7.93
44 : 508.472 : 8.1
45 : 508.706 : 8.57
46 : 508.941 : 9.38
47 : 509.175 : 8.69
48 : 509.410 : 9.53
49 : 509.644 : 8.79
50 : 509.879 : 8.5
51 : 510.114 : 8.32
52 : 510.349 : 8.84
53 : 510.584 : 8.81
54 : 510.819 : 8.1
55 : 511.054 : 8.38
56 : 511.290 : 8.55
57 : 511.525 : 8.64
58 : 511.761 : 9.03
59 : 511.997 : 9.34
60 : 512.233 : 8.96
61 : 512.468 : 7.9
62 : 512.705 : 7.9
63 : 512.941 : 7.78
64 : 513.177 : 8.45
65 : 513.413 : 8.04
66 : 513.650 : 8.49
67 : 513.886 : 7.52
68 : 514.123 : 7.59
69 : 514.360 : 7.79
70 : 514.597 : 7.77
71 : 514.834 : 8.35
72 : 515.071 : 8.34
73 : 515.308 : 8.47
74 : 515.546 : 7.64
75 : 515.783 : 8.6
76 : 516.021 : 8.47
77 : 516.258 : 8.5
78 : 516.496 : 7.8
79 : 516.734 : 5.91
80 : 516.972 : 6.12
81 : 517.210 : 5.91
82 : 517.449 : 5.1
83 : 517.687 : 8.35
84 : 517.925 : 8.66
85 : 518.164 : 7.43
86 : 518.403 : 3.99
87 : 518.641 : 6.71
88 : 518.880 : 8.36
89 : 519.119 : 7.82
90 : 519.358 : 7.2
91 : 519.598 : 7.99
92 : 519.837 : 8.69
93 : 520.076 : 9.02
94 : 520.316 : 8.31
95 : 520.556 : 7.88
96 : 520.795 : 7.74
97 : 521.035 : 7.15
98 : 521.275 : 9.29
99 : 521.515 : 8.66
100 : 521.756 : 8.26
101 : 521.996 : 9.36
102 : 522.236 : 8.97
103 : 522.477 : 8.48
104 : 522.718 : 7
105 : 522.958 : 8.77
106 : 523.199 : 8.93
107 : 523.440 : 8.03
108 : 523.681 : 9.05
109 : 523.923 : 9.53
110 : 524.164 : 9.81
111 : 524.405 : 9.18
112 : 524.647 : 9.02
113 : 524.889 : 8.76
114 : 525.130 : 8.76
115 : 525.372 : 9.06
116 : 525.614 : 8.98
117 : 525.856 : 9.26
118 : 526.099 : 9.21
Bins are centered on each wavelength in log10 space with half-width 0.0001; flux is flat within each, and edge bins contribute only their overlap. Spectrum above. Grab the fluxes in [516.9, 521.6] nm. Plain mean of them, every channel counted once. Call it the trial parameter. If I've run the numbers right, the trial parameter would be 7.5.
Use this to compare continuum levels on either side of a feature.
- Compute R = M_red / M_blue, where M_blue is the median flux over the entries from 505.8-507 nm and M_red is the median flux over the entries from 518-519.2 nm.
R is 0.81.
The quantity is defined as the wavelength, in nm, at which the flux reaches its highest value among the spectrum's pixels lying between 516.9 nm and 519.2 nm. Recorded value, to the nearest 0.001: 517.925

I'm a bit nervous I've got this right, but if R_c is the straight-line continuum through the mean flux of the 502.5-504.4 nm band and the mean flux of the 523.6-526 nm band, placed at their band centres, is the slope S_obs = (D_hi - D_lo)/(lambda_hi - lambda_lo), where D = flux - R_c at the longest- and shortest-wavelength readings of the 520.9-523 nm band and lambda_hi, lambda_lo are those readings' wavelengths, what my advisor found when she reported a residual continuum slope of 0.8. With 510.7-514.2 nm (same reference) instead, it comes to -0.2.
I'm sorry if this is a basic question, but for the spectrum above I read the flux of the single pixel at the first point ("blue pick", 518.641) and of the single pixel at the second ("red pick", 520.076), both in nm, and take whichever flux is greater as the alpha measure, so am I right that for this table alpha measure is 9.02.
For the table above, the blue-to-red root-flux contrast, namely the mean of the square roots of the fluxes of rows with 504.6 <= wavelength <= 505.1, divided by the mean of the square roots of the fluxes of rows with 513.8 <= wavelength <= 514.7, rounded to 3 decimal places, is 1.064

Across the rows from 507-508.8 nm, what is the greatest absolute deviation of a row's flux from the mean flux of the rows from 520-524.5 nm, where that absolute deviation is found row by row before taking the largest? 1.1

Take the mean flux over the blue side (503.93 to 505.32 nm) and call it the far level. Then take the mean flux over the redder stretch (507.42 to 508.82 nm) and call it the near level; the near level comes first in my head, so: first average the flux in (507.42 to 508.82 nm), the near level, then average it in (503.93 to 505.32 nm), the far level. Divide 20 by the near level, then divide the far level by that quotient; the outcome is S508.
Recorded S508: 3.38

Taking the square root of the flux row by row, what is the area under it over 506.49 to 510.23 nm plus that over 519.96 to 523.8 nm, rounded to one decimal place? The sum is 22.1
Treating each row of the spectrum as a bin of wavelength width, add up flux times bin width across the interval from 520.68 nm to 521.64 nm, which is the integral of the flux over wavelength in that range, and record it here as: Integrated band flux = 7.9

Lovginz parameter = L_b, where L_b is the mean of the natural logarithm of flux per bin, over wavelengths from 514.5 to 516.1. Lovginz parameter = 2.11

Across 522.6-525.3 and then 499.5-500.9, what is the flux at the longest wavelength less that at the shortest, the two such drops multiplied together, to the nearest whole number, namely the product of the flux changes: -3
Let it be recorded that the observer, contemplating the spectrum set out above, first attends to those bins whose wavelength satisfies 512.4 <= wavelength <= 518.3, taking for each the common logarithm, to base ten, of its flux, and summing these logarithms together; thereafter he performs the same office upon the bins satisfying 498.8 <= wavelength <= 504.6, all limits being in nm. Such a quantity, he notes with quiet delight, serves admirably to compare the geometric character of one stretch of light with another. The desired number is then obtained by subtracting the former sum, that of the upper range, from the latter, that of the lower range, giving 1.0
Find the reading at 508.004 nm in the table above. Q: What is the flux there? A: 7.5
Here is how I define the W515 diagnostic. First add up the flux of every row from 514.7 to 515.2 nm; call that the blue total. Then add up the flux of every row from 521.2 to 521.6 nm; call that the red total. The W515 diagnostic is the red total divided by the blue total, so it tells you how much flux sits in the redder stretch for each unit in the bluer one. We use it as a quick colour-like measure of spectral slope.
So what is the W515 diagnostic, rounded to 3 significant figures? 1.08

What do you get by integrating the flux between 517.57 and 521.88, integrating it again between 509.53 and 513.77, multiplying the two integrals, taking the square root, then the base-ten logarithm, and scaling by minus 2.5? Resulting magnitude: -3.86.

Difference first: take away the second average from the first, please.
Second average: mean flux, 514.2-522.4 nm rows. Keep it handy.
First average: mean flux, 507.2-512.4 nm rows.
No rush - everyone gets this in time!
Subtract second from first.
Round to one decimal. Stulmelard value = 0.8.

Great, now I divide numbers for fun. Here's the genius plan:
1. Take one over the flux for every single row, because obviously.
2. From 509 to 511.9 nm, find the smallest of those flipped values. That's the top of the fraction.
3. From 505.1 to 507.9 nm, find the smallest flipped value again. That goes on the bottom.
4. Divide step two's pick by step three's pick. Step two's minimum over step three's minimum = 0.99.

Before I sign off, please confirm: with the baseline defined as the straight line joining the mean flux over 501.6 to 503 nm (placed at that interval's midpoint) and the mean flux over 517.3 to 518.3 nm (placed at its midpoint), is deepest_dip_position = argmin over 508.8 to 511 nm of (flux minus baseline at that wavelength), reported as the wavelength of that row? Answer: 510.819 nm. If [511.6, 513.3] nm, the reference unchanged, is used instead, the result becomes 512.941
